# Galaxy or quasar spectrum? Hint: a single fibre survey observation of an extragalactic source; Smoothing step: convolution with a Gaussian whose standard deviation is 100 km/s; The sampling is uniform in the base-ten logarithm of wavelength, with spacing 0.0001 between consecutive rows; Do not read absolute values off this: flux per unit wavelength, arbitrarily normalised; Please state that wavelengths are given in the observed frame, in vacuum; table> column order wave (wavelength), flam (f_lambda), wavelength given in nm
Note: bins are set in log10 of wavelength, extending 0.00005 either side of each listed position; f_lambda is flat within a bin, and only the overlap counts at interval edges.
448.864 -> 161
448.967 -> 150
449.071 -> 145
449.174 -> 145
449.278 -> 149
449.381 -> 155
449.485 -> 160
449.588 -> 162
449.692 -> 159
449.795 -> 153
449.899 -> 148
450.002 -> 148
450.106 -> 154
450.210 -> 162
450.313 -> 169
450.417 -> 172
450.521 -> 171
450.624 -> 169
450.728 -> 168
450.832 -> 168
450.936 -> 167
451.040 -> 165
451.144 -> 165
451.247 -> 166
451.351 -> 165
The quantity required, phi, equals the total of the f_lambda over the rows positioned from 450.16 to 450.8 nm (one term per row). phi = 1011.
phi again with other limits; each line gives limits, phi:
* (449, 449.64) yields 916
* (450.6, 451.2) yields 1002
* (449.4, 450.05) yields 930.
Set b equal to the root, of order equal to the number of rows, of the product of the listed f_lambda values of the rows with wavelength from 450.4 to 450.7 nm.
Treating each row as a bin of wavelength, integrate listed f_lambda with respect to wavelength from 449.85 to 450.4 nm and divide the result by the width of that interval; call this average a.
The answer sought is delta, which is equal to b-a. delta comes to 13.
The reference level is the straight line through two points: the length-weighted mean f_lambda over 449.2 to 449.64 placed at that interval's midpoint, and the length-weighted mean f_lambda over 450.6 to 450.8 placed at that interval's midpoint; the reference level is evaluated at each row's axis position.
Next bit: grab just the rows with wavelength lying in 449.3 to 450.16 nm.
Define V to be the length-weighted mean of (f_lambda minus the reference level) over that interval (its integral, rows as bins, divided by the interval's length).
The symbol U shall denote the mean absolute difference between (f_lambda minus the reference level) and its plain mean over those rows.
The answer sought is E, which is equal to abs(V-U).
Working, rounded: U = 6.1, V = -4.0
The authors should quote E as 10.1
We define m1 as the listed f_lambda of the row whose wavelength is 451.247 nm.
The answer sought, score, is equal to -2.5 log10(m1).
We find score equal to -5.550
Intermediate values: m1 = 166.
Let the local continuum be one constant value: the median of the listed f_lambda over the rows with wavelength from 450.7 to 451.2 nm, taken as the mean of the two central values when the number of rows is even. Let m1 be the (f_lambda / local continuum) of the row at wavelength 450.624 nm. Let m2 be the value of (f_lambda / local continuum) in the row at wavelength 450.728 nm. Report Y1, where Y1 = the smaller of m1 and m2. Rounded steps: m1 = 1.01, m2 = 1.01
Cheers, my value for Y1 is 1.01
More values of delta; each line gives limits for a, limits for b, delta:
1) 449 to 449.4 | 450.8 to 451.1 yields 19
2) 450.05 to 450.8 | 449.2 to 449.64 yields -10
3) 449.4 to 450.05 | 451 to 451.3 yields 10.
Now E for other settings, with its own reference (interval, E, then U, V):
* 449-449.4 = 8.1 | 2.5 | -5.6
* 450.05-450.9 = 2.9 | 3.6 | 0.7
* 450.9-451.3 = 7.5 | 1.4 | -6.2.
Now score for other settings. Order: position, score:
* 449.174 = -5.403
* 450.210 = -5.524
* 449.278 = -5.433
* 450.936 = -5.557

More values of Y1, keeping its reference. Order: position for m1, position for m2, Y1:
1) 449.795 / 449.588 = 0.92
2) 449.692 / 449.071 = 0.87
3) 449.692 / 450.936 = 0.95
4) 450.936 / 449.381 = 0.93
